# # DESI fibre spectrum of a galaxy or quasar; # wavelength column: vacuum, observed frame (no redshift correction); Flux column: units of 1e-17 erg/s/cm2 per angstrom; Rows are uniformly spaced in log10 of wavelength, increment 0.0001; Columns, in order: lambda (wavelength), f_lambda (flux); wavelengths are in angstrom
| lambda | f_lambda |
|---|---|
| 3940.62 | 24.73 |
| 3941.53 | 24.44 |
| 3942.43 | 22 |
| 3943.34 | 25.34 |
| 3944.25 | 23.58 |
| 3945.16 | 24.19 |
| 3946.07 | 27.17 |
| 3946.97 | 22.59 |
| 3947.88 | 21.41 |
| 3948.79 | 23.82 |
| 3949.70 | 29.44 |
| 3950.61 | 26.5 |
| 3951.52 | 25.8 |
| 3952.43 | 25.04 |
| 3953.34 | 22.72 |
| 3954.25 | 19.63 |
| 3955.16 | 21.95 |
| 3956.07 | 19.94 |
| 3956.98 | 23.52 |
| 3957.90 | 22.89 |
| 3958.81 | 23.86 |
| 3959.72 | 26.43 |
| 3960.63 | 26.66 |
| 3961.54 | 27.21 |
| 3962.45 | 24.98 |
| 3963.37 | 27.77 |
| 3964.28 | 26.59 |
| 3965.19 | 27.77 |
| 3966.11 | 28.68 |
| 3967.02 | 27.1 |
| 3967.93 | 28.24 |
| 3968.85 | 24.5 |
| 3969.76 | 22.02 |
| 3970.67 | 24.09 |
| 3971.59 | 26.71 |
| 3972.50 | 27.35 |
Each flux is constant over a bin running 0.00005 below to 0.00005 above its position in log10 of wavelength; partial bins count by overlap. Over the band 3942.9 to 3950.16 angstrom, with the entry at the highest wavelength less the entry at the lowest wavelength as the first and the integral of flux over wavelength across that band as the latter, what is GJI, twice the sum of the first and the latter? 367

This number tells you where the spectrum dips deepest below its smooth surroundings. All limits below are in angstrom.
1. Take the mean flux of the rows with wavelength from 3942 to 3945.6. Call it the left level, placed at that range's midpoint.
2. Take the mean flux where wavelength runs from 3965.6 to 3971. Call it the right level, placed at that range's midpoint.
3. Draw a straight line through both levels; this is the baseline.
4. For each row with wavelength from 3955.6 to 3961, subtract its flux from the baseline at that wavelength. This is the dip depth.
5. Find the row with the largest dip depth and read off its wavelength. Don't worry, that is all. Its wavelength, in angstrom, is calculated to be 3956.07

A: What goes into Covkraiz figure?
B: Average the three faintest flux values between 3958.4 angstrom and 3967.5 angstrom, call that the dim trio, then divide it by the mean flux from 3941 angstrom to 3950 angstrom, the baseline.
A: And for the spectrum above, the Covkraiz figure 1.03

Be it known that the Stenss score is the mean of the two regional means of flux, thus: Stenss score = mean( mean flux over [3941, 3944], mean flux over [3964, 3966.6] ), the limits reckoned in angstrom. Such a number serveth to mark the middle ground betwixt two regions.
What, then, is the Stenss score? 25.8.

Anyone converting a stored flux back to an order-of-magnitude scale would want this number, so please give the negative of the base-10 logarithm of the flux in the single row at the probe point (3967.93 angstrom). -1.45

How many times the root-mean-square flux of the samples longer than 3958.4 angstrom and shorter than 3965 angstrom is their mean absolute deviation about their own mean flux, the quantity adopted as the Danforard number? 0.039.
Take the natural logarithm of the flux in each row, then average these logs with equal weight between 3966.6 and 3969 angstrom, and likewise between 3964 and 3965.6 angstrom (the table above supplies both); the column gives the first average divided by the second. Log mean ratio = 0.993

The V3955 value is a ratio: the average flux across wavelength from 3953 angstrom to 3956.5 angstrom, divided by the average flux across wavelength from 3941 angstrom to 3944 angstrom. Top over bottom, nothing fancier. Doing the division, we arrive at 0.88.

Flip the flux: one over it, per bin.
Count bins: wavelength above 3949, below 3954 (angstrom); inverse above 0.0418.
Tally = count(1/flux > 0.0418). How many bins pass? 1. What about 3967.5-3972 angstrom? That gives 1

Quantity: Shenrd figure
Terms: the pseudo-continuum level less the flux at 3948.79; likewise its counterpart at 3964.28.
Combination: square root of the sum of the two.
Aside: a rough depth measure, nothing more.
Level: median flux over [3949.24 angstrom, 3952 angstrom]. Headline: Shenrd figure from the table 1.61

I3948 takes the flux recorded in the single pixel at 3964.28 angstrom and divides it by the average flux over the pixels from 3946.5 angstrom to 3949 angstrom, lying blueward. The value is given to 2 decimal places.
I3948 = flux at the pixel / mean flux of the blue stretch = 1.18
